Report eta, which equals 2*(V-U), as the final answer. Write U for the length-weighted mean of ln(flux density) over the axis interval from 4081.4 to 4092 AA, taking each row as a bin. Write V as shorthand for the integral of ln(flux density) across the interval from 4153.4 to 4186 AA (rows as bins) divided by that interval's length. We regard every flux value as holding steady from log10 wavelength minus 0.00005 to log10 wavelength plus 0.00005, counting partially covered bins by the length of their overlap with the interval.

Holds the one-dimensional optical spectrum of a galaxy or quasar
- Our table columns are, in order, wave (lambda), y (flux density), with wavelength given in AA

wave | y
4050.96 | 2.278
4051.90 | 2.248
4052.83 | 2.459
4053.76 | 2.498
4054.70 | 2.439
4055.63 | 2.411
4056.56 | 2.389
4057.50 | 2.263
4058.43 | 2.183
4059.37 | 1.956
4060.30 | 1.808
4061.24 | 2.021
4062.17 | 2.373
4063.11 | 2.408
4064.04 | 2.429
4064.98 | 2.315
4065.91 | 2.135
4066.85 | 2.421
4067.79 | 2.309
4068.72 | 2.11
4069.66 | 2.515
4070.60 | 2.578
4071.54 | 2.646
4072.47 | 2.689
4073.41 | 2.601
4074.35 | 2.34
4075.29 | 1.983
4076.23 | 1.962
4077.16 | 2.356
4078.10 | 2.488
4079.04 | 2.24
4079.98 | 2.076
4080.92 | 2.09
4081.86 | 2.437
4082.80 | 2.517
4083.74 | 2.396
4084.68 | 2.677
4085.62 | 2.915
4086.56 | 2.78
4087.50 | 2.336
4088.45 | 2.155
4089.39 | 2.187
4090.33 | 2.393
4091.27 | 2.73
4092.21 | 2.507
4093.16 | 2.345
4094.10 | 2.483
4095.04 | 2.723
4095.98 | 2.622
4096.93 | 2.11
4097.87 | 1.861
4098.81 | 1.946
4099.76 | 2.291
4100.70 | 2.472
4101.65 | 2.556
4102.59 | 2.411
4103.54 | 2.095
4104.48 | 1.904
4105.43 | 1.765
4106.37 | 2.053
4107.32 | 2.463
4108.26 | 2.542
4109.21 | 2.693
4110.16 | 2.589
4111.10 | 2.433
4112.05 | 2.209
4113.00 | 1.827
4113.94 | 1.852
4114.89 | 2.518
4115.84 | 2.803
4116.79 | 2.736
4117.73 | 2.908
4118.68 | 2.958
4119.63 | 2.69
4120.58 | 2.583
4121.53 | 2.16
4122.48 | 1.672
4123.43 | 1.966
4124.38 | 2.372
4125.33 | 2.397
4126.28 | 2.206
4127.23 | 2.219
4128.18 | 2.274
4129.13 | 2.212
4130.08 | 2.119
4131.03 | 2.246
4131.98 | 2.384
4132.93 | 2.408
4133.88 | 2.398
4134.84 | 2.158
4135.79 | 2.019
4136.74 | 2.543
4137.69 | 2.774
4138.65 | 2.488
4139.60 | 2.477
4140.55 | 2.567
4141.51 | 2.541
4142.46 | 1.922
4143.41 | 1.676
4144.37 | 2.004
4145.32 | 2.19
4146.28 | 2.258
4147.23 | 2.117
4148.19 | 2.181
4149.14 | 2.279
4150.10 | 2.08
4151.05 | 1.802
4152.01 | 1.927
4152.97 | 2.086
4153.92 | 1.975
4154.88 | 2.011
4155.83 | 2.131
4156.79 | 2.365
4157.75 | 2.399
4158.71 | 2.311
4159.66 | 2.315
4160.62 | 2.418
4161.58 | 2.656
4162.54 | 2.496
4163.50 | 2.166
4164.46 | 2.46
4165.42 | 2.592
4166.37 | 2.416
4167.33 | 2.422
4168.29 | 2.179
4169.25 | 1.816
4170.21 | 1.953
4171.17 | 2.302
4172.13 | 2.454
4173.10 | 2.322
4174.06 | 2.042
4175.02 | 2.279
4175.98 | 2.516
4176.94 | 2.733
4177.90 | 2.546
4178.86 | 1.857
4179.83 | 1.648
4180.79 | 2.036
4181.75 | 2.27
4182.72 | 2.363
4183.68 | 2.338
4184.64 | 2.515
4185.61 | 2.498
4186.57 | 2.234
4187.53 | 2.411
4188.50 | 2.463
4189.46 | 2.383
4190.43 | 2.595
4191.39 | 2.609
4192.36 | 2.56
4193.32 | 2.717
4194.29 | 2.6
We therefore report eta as -0.18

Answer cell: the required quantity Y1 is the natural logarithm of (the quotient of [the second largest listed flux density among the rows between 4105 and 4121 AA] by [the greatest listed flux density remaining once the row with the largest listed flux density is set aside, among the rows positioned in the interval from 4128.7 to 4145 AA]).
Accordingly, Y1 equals 0.12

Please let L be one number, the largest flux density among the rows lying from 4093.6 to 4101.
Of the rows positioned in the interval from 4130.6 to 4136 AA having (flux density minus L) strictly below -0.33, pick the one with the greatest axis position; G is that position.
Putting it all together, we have 4135.79 AA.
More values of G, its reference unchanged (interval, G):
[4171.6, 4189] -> 4186.57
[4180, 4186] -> 4183.68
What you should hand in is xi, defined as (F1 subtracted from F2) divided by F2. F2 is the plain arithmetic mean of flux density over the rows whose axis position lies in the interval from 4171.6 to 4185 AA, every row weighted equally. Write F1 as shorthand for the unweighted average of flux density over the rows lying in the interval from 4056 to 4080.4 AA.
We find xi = -0.005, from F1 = 2.29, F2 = 2.28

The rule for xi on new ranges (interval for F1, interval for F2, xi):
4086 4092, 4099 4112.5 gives -0.048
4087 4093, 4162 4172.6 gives -0.039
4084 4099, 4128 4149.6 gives -0.067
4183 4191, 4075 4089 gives -0.029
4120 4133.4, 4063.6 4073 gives 0.077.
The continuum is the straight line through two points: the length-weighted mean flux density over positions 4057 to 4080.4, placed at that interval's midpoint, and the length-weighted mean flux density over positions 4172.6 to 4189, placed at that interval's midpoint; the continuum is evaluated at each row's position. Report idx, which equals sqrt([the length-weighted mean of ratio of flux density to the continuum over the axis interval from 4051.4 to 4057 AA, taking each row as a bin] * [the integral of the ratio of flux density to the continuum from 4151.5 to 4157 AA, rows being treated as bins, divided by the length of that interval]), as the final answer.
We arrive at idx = 0.97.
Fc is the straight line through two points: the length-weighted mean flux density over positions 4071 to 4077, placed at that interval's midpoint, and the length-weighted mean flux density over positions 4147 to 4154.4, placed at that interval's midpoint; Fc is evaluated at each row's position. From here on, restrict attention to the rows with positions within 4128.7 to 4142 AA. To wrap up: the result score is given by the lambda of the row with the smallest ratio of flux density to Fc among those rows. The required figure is 4135.79 AA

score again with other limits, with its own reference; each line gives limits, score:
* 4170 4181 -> 4179.83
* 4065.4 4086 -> 4076.23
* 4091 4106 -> 4105.43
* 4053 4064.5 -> 4060.30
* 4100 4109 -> 4105.43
